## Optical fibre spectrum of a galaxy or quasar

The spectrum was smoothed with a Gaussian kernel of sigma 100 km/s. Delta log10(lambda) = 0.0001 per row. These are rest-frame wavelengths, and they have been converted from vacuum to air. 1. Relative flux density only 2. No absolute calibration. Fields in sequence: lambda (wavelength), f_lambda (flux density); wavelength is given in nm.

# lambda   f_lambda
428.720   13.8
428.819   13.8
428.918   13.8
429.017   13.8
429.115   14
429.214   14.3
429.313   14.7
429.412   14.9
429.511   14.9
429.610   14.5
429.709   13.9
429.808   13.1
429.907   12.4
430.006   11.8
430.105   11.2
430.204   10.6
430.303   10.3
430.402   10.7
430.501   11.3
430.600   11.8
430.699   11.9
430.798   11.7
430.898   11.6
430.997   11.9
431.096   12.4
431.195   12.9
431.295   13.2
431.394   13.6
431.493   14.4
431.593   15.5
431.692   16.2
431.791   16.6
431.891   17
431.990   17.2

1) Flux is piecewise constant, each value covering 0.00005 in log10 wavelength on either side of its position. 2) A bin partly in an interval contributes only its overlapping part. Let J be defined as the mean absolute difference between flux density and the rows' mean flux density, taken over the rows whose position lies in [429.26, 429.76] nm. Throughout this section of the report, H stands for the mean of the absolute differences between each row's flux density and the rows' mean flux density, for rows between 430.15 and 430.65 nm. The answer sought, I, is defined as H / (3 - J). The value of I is 0.2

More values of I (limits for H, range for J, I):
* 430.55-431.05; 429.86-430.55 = 0.0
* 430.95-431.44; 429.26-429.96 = 0.2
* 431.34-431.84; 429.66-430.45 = 0.5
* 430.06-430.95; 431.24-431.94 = 0.3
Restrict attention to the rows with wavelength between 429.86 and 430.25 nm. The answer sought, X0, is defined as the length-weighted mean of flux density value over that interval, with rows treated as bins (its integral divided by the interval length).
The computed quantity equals 11.5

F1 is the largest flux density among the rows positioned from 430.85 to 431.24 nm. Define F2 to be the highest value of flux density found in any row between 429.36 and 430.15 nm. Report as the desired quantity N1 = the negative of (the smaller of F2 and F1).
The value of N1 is -12.9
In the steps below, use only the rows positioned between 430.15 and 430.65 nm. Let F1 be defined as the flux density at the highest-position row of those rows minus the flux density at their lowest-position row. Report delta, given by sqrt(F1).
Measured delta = 1.1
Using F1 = 1.2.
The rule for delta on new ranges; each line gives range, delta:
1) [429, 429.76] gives 0.3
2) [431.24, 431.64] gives 1.5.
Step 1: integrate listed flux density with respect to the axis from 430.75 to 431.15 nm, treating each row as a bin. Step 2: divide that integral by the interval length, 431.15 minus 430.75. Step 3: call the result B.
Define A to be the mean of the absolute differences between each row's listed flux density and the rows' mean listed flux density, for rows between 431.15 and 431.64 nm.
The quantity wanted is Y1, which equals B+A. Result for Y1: 12.7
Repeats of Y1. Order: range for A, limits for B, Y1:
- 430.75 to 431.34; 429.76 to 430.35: 12.1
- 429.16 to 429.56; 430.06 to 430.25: 11.1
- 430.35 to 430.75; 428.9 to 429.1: 14.3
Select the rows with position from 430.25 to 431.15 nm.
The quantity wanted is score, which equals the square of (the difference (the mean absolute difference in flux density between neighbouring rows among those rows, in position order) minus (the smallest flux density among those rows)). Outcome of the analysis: 99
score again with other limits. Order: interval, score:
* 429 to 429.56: 184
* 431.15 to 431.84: 151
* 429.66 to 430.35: 94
